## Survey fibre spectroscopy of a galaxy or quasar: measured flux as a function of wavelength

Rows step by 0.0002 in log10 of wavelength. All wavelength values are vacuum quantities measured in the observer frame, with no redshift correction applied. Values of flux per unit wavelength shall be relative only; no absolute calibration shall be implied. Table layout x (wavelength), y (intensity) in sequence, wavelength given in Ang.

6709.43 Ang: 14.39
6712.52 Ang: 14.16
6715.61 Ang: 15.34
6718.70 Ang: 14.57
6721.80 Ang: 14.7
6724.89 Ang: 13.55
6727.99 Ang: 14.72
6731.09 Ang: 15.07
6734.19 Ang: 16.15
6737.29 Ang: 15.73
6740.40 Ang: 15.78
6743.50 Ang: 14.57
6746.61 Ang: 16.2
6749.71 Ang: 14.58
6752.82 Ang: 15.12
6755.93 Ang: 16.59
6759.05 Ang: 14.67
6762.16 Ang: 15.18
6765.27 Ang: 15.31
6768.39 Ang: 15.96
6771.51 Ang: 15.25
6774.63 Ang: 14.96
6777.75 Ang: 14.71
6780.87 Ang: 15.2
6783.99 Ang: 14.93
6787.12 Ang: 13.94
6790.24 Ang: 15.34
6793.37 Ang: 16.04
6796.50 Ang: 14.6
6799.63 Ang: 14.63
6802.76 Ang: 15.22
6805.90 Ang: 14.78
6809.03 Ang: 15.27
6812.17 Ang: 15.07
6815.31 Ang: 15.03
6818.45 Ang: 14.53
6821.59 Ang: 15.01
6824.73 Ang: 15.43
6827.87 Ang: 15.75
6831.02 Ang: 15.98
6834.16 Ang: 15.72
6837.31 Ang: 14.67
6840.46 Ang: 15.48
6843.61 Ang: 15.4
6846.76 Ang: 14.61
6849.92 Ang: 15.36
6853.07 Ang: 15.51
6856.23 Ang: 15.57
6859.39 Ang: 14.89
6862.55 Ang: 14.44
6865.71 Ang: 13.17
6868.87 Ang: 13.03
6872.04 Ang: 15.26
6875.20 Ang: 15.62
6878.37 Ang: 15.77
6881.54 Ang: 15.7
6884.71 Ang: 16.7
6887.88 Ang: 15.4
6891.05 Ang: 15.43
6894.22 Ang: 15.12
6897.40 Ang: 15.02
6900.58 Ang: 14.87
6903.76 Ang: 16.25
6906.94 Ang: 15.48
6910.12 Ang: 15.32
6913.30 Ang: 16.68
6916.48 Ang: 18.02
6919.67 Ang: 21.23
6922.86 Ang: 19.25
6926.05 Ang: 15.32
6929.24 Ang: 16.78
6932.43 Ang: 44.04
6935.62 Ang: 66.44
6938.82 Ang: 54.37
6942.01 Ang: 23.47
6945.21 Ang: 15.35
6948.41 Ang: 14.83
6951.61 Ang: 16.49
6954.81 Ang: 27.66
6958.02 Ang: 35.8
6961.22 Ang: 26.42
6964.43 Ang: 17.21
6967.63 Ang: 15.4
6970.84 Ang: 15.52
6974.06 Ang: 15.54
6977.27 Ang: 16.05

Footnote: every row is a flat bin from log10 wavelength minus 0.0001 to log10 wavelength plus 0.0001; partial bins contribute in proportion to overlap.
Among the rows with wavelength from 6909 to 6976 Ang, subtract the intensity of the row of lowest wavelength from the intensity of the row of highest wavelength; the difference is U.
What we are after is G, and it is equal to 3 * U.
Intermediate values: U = 0.22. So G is 0.7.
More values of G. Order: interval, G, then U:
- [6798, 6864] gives -0.6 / -0.19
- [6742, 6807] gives 0.6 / 0.21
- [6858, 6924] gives 13.1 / 4.36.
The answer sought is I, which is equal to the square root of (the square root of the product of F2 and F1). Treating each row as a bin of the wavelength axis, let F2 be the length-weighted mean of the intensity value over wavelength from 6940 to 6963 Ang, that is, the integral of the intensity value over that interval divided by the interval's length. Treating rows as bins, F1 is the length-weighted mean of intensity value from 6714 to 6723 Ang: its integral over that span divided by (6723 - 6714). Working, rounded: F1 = 14.9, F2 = 23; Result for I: 4.3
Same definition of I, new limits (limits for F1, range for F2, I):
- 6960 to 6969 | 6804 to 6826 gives 4.1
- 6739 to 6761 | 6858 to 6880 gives 3.9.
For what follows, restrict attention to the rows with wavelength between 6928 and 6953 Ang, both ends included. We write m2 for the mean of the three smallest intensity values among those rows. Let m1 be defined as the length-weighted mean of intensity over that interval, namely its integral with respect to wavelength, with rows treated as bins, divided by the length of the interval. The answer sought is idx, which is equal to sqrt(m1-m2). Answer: 4.0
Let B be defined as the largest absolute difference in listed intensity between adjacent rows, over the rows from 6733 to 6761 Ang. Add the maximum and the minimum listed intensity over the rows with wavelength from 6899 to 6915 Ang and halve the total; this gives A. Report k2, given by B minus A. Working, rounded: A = 15.8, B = 1.9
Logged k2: -14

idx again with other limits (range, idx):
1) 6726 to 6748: 0.8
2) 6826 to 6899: 1.3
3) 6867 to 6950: 2.6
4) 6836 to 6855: 0.6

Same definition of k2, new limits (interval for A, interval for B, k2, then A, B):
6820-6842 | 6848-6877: -13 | 15.3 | 2.2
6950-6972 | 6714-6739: -24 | 25.6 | 1.2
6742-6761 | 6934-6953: 15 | 15.6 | 30.9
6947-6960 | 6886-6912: -24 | 25.3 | 1.4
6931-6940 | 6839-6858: -54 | 55.2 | 0.8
